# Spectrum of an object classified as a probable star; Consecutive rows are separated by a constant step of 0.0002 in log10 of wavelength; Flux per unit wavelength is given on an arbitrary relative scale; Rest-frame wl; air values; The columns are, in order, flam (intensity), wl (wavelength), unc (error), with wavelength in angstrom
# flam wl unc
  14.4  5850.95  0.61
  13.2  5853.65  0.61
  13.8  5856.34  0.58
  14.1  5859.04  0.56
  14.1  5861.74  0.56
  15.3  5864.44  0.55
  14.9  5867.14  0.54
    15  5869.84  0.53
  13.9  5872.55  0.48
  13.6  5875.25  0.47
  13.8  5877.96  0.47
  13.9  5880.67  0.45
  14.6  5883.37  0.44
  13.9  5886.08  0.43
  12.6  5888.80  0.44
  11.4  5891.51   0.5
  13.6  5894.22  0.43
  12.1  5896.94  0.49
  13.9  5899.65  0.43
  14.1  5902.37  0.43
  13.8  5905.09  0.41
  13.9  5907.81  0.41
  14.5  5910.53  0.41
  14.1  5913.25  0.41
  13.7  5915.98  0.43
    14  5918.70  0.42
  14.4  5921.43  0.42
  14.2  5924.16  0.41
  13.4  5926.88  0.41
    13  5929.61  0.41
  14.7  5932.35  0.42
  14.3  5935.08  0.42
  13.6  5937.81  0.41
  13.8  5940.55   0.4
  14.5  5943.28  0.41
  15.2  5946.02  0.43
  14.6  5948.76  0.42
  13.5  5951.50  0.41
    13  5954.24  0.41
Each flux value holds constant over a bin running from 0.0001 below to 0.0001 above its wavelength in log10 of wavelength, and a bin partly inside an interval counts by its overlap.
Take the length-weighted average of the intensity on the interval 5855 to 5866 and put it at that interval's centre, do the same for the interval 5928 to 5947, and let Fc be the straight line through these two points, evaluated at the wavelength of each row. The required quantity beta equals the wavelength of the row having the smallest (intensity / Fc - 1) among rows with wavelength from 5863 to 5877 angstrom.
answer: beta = 5875.25 angstrom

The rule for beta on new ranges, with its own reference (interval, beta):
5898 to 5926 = 5915.98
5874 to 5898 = 5891.51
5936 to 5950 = 5937.81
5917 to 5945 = 5929.61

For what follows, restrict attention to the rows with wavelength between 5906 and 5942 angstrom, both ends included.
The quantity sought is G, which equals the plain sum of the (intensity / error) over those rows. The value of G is 439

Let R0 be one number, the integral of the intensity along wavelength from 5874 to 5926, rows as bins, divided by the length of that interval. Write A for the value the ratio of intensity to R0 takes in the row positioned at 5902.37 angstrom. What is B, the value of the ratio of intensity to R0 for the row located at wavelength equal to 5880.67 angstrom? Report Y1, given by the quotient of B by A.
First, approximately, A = 1.03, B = 1.02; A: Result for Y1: 0.99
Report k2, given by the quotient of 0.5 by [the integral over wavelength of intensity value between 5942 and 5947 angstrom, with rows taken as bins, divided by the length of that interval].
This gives 0.0337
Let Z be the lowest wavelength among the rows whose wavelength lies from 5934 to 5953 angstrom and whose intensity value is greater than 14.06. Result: 5935.08 angstrom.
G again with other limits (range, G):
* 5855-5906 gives 548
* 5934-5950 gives 207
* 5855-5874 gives 187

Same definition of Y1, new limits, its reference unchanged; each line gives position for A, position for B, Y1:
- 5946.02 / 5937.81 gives 0.89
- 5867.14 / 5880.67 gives 0.93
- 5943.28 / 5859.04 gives 0.97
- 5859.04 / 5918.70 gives 0.99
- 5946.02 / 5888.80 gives 0.83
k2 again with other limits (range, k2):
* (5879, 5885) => 0.0351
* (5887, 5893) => 0.0411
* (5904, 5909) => 0.0361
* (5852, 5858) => 0.0368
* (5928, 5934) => 0.0361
